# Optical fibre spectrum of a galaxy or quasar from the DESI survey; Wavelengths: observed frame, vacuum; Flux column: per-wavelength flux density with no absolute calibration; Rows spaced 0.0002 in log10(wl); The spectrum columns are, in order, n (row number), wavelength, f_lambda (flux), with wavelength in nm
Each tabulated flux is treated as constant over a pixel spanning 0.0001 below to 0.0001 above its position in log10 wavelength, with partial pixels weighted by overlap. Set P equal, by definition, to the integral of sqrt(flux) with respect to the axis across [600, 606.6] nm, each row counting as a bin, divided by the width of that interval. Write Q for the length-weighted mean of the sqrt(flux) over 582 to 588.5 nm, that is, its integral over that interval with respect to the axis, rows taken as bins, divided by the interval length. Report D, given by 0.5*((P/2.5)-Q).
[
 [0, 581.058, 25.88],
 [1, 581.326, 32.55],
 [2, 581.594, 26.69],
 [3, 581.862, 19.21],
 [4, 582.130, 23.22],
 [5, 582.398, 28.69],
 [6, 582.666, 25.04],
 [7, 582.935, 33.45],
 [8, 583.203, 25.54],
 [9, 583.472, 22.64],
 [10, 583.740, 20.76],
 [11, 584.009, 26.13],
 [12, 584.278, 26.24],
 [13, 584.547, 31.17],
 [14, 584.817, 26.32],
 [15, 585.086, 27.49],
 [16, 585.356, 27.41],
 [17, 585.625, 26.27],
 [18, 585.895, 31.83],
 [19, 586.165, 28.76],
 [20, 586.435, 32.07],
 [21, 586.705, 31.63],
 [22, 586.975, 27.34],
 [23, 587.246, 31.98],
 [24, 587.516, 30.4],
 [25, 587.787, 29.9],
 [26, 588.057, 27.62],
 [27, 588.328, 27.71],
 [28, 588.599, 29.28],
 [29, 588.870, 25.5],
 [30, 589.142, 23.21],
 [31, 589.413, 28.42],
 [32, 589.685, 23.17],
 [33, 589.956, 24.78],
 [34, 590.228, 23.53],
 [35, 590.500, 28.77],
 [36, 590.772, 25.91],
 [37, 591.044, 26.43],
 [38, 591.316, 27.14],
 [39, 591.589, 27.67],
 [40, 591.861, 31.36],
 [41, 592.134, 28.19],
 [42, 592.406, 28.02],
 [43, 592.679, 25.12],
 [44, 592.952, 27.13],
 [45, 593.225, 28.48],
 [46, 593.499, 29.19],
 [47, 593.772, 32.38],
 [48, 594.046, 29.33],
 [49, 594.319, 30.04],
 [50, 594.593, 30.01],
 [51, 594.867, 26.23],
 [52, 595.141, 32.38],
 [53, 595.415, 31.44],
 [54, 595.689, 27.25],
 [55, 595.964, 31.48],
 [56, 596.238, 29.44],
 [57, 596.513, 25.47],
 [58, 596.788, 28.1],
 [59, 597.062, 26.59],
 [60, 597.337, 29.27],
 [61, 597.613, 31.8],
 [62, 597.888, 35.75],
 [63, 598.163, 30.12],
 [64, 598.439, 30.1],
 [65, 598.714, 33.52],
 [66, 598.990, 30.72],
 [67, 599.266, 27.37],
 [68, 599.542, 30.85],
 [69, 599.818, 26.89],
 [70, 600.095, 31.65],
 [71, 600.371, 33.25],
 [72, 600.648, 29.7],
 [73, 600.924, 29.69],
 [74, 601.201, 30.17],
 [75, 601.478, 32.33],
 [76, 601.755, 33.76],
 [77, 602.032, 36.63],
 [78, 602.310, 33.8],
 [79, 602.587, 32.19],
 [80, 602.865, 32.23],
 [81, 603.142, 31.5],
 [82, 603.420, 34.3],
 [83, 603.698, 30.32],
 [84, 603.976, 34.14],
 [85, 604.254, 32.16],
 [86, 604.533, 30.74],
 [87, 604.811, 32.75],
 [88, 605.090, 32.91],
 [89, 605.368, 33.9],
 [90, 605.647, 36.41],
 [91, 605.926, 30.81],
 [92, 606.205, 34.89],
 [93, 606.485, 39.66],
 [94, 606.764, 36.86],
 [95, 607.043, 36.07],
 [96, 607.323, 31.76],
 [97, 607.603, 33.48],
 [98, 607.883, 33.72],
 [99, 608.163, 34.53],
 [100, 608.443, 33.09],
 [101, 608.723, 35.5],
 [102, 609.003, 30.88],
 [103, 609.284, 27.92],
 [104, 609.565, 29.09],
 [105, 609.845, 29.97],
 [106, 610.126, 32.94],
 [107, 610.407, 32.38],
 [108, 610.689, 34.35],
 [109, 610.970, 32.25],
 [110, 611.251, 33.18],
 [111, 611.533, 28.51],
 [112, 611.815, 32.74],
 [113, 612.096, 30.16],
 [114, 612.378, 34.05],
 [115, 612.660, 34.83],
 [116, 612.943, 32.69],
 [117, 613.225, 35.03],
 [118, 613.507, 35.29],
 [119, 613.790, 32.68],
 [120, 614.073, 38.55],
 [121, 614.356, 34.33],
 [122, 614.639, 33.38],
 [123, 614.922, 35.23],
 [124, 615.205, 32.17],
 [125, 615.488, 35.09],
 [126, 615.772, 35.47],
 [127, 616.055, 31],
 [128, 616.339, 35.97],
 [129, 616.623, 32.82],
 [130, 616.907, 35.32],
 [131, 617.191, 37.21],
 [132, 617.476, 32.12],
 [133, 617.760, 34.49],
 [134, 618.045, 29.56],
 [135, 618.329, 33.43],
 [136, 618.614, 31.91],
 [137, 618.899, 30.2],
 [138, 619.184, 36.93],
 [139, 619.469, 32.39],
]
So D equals -1.49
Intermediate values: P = 5.7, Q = 5.28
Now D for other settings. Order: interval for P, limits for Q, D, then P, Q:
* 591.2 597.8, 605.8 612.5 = -1.79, 5.4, 5.73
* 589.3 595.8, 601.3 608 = -1.84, 5.3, 5.79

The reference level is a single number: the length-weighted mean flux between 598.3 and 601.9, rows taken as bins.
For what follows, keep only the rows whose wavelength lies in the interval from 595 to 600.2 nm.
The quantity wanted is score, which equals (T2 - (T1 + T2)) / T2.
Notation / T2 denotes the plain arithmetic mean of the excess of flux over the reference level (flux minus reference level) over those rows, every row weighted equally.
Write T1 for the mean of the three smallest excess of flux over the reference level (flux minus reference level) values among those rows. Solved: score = -5.8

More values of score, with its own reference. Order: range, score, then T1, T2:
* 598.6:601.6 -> -12.6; -2.8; -0.2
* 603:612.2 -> 1.1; -2.3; 2.1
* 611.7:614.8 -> -0.3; 1.1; 3.2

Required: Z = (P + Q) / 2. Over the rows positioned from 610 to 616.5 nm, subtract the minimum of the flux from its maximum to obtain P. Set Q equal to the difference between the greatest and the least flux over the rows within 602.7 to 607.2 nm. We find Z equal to 9.7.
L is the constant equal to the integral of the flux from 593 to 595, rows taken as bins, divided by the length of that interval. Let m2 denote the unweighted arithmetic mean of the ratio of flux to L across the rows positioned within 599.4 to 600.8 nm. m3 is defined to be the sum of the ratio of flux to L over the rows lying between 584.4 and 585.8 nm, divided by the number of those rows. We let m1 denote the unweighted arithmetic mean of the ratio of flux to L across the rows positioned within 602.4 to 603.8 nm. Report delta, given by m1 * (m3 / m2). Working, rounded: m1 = 1.10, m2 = 1.04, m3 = 0.947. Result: 1.00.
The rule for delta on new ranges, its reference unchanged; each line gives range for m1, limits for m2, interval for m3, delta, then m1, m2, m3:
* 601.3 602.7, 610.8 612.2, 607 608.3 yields 1.25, 1.15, 1.07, 1.158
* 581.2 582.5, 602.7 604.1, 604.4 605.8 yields 0.91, 0.89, 1.11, 1.139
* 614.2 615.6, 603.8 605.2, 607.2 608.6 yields 1.19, 1.16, 1.11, 1.138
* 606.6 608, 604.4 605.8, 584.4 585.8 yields 0.98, 1.17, 1.14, 0.947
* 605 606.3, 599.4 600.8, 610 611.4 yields 1.25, 1.15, 1.04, 1.128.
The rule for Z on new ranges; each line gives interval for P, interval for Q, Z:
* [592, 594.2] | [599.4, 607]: 10.0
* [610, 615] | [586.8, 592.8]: 9.4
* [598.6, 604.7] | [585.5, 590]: 9.3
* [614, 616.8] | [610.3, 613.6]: 7.2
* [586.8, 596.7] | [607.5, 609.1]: 6.9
